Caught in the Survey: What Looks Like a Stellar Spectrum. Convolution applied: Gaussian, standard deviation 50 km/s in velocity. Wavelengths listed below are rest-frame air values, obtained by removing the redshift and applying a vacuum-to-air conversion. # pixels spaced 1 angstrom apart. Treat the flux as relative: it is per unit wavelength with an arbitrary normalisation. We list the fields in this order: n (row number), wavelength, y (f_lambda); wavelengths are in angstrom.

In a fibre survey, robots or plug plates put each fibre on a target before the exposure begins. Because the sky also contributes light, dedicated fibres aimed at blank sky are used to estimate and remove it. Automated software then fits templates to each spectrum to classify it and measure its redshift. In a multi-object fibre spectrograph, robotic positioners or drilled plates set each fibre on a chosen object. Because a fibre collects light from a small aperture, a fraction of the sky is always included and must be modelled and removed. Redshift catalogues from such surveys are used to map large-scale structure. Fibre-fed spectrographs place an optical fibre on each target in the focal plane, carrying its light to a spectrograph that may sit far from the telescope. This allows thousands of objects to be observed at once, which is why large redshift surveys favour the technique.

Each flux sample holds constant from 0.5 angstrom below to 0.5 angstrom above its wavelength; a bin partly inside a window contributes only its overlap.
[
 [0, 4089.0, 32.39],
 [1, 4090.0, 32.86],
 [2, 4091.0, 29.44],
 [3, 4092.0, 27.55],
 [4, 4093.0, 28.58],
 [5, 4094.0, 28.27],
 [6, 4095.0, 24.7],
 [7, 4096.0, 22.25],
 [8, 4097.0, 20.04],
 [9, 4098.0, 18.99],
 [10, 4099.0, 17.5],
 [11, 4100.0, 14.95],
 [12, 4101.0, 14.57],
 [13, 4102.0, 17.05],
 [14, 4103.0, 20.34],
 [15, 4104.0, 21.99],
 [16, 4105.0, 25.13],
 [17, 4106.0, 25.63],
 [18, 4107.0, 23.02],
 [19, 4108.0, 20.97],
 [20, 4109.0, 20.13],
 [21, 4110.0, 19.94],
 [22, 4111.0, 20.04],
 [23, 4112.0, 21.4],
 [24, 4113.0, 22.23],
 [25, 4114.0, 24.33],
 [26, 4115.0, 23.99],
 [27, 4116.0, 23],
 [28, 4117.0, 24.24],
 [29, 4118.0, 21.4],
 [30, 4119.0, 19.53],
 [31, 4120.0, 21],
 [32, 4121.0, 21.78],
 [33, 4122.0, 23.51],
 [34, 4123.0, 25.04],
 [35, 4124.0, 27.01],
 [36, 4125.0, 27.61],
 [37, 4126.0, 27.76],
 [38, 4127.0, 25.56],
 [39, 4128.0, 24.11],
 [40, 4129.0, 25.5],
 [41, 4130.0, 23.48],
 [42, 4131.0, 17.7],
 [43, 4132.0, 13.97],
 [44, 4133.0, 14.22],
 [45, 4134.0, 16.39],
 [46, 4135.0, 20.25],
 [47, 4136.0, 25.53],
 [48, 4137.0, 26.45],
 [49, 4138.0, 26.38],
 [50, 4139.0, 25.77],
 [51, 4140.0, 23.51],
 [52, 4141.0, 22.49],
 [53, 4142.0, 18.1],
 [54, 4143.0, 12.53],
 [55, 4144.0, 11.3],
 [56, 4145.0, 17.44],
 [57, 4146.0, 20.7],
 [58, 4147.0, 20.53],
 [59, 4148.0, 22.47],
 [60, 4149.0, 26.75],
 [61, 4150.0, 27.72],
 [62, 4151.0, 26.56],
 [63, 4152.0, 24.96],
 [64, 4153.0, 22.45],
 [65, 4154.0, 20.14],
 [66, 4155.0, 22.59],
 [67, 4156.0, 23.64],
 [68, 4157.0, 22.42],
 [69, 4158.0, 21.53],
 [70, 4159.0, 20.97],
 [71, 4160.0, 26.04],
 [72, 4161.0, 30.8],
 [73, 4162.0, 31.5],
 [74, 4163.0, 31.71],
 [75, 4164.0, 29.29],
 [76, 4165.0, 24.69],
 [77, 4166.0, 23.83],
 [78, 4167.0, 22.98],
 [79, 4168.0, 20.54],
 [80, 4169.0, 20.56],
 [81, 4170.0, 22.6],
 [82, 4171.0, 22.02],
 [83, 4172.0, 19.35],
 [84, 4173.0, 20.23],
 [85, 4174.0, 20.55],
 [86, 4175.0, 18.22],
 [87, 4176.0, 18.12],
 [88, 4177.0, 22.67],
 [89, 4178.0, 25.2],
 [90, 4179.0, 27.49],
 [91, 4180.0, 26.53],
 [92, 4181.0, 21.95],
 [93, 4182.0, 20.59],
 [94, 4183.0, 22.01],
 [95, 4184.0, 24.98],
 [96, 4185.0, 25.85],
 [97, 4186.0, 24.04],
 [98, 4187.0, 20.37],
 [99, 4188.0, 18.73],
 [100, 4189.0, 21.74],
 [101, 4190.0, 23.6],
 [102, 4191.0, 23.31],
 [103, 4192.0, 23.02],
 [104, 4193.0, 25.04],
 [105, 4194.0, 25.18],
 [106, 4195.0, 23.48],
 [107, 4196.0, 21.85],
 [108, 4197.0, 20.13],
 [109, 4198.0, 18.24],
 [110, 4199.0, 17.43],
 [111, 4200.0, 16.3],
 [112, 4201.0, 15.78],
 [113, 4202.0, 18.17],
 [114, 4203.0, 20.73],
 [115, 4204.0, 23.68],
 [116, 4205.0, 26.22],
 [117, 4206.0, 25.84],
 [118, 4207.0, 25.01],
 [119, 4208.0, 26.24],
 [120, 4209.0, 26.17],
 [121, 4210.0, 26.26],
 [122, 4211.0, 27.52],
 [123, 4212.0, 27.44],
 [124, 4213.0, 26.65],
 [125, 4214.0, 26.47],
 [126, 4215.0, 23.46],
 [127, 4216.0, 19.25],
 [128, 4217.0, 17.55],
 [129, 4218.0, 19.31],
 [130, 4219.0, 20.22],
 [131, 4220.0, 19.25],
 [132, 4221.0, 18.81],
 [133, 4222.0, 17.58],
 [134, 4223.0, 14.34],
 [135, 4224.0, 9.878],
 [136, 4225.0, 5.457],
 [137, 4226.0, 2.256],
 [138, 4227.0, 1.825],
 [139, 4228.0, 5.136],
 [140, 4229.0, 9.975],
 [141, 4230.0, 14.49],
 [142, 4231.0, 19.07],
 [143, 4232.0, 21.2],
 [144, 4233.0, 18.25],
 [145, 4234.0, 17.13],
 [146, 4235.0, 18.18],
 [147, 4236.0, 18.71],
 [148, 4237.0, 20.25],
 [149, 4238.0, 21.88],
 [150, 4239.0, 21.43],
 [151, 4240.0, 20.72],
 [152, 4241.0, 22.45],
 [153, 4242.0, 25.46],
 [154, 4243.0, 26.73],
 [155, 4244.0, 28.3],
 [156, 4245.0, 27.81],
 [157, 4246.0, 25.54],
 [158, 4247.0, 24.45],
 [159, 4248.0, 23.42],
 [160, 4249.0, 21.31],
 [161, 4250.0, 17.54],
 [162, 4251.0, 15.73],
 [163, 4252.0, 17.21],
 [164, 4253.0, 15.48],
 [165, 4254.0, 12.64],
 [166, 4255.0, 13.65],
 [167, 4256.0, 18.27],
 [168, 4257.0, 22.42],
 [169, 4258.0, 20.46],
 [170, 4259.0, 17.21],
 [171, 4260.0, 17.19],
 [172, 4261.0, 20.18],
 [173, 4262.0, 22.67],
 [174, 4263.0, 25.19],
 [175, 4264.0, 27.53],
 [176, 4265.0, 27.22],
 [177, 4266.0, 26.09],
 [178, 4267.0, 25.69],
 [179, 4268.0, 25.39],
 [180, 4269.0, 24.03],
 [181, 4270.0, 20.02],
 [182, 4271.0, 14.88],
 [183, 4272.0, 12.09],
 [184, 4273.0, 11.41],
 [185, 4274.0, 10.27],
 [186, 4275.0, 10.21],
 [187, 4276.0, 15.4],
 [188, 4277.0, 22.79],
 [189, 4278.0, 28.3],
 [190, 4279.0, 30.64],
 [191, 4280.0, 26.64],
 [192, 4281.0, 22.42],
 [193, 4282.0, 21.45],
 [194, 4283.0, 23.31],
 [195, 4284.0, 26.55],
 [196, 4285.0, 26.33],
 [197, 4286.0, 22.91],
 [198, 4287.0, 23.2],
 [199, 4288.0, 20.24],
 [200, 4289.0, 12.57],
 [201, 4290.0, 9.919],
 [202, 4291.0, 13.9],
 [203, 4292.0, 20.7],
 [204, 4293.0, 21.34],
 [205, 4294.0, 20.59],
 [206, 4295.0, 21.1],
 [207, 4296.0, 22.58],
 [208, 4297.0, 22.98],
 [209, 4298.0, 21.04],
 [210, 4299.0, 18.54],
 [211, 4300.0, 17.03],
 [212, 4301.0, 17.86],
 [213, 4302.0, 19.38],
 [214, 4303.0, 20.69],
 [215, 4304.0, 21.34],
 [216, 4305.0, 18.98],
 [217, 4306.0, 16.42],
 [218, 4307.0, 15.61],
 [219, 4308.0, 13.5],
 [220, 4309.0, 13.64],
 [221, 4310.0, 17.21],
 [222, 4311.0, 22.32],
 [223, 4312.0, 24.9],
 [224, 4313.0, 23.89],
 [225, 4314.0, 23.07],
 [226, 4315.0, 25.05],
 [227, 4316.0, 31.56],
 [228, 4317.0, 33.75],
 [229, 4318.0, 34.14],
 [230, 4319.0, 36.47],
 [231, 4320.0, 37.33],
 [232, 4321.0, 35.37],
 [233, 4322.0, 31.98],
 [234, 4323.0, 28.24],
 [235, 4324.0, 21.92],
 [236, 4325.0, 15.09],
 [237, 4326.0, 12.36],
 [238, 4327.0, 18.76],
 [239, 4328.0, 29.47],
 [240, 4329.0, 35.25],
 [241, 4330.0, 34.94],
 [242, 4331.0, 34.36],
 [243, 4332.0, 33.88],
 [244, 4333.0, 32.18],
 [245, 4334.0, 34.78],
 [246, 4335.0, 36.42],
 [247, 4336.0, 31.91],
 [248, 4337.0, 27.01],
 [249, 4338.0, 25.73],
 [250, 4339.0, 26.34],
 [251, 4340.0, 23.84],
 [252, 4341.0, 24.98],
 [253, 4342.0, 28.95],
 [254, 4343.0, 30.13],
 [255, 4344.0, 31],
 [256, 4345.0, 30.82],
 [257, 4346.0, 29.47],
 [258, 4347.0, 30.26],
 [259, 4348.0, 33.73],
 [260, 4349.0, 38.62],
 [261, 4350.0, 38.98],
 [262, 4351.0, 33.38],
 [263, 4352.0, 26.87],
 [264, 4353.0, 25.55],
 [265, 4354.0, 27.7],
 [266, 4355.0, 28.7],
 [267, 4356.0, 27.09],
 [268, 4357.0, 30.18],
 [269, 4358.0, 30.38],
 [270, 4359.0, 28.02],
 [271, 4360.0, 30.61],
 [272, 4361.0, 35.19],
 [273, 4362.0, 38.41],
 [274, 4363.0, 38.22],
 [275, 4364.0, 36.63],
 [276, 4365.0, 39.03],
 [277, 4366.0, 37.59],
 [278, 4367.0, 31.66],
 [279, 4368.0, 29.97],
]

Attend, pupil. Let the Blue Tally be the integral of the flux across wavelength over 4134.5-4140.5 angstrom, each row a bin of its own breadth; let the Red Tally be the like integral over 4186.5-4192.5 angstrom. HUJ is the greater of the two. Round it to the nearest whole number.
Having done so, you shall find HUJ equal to 148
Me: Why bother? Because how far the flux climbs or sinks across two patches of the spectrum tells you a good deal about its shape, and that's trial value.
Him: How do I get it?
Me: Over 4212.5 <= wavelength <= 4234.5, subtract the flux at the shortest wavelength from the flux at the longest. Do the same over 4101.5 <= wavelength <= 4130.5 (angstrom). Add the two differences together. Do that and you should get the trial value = -3.1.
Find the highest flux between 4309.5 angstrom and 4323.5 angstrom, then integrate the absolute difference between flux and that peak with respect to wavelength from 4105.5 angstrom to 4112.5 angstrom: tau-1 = 110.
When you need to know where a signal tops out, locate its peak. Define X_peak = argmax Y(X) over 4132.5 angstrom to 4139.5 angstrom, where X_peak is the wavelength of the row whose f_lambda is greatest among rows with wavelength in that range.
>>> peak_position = 4137.0 angstrom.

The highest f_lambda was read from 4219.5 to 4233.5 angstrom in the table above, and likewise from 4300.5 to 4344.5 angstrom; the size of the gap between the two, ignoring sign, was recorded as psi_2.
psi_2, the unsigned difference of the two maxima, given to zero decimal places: 16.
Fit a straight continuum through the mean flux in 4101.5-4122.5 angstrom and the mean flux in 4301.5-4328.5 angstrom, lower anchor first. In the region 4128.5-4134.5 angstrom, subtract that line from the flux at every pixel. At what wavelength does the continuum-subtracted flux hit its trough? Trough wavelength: 4132.0 angstrom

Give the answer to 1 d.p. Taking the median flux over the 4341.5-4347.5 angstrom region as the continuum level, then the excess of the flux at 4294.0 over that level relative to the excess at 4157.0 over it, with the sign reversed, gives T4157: -1.2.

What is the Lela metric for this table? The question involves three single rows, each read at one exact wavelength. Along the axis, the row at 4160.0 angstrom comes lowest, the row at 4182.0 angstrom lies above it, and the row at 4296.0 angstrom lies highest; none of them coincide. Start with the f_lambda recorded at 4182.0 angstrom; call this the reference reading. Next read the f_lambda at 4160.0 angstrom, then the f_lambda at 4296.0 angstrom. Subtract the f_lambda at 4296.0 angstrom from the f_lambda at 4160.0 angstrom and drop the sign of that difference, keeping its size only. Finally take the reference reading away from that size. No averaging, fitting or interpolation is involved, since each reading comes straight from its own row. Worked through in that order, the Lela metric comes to -17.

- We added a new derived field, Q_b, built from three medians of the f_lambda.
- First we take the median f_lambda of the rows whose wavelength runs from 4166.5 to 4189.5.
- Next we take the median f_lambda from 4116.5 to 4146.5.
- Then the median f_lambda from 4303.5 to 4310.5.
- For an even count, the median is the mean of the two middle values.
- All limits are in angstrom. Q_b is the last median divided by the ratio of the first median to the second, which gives 17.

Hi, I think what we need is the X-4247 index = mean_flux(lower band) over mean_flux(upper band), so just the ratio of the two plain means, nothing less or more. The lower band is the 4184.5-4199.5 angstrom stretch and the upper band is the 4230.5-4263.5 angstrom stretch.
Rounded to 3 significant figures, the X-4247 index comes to 1.08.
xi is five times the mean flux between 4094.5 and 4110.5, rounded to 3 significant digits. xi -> 102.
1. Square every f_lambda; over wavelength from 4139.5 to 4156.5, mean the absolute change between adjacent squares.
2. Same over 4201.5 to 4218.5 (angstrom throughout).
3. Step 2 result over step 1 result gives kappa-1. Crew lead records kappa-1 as 0.7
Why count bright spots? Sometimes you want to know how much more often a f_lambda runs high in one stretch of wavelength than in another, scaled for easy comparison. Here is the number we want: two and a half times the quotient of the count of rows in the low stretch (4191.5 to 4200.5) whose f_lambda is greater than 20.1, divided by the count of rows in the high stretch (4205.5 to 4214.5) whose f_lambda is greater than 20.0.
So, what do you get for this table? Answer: 1.7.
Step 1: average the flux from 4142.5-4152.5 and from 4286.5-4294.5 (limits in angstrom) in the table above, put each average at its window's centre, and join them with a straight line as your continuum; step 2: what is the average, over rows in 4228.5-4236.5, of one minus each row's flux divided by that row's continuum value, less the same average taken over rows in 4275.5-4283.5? 0.4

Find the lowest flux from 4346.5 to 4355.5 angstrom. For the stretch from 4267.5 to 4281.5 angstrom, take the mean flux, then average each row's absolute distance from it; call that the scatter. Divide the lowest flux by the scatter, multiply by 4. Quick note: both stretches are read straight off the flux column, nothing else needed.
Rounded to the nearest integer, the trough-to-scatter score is 16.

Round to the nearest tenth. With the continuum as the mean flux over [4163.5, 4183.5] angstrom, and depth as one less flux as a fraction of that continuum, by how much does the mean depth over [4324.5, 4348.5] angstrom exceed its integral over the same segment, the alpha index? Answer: 6.5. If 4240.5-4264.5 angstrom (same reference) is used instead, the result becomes -1.3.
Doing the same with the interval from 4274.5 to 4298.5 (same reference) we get -1.4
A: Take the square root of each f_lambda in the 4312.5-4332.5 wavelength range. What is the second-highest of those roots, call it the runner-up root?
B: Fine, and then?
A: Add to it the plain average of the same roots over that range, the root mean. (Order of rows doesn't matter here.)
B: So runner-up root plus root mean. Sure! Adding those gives 11.4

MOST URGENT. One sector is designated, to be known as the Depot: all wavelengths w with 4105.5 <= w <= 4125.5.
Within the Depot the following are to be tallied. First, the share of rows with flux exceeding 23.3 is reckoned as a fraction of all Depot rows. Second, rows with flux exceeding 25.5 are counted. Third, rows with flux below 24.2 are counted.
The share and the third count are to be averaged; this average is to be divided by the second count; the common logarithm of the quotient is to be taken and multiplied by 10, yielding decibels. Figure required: 3.8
